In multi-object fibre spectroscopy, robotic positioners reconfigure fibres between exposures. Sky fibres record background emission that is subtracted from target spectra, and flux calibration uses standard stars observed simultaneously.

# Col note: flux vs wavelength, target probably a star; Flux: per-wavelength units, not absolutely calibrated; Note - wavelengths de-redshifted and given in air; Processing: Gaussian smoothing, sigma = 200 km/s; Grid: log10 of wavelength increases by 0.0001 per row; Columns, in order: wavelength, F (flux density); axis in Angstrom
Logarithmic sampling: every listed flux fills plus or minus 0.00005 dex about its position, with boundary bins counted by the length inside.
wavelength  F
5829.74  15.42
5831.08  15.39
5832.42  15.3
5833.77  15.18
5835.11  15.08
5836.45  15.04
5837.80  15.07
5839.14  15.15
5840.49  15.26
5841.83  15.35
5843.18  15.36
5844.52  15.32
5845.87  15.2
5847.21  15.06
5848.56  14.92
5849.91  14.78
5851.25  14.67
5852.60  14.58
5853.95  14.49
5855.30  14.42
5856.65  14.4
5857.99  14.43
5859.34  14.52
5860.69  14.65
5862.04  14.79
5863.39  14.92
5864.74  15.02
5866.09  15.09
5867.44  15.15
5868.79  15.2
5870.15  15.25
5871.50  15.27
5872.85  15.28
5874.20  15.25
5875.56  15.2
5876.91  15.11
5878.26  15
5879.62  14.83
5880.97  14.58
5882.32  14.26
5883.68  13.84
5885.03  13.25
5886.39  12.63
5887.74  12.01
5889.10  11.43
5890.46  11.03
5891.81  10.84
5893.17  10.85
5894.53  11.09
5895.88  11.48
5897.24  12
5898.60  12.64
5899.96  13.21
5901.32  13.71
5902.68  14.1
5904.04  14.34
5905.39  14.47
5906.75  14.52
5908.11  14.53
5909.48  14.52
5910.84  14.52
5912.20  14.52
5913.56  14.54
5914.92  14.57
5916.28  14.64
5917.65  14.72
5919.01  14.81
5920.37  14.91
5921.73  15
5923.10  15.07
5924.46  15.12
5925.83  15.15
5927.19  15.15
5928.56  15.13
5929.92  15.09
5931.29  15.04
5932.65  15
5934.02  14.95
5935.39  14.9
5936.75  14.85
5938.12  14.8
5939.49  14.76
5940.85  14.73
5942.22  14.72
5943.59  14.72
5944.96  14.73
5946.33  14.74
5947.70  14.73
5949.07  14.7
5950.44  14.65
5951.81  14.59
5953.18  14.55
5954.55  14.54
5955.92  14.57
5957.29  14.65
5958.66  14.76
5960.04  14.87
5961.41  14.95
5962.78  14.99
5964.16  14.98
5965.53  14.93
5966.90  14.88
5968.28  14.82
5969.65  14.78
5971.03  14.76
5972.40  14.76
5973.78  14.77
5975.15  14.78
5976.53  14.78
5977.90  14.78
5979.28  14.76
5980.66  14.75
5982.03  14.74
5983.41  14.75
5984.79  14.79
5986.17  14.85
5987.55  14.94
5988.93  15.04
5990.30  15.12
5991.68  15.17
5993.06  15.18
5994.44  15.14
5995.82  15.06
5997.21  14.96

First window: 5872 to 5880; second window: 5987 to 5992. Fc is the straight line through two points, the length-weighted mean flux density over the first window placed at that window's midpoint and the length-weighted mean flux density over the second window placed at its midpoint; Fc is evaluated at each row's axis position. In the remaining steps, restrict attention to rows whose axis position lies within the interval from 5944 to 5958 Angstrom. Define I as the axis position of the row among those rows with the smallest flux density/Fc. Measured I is 5954.55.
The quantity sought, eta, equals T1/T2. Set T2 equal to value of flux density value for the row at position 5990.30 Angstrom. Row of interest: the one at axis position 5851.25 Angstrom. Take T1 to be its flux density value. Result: 0.97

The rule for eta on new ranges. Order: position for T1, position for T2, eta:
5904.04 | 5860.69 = 0.98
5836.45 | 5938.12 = 1.02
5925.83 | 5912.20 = 1.04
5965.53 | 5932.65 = 1.00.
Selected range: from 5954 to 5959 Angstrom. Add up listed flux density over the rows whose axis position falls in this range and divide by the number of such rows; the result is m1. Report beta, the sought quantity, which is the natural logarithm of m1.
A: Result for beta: 2.683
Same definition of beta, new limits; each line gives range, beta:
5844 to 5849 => 2.716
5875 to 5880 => 2.710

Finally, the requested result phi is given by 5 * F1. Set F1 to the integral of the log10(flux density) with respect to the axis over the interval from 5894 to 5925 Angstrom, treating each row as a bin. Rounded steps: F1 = 36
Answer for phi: 178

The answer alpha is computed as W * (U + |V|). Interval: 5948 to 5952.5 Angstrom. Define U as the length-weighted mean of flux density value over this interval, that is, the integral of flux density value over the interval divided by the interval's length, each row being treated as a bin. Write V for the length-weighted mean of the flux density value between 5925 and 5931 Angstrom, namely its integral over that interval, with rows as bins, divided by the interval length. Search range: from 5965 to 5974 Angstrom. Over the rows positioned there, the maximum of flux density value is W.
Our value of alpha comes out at 444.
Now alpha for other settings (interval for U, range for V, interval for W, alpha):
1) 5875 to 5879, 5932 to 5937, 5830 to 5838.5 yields 462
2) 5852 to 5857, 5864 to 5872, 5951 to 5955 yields 432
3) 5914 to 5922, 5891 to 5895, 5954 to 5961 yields 382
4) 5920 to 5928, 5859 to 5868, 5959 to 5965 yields 449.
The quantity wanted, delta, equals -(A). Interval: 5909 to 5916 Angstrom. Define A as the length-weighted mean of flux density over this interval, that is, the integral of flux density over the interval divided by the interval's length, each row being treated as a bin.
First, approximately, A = 14.56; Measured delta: -14.6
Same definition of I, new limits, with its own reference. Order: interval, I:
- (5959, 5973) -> 5971.03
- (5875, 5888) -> 5887.74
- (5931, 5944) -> 5942.22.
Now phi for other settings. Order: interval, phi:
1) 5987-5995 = 47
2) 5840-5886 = 269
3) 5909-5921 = 70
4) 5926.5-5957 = 178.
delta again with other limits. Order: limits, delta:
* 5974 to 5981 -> -14.8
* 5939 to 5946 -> -14.7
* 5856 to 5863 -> -14.6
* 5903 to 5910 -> -14.5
